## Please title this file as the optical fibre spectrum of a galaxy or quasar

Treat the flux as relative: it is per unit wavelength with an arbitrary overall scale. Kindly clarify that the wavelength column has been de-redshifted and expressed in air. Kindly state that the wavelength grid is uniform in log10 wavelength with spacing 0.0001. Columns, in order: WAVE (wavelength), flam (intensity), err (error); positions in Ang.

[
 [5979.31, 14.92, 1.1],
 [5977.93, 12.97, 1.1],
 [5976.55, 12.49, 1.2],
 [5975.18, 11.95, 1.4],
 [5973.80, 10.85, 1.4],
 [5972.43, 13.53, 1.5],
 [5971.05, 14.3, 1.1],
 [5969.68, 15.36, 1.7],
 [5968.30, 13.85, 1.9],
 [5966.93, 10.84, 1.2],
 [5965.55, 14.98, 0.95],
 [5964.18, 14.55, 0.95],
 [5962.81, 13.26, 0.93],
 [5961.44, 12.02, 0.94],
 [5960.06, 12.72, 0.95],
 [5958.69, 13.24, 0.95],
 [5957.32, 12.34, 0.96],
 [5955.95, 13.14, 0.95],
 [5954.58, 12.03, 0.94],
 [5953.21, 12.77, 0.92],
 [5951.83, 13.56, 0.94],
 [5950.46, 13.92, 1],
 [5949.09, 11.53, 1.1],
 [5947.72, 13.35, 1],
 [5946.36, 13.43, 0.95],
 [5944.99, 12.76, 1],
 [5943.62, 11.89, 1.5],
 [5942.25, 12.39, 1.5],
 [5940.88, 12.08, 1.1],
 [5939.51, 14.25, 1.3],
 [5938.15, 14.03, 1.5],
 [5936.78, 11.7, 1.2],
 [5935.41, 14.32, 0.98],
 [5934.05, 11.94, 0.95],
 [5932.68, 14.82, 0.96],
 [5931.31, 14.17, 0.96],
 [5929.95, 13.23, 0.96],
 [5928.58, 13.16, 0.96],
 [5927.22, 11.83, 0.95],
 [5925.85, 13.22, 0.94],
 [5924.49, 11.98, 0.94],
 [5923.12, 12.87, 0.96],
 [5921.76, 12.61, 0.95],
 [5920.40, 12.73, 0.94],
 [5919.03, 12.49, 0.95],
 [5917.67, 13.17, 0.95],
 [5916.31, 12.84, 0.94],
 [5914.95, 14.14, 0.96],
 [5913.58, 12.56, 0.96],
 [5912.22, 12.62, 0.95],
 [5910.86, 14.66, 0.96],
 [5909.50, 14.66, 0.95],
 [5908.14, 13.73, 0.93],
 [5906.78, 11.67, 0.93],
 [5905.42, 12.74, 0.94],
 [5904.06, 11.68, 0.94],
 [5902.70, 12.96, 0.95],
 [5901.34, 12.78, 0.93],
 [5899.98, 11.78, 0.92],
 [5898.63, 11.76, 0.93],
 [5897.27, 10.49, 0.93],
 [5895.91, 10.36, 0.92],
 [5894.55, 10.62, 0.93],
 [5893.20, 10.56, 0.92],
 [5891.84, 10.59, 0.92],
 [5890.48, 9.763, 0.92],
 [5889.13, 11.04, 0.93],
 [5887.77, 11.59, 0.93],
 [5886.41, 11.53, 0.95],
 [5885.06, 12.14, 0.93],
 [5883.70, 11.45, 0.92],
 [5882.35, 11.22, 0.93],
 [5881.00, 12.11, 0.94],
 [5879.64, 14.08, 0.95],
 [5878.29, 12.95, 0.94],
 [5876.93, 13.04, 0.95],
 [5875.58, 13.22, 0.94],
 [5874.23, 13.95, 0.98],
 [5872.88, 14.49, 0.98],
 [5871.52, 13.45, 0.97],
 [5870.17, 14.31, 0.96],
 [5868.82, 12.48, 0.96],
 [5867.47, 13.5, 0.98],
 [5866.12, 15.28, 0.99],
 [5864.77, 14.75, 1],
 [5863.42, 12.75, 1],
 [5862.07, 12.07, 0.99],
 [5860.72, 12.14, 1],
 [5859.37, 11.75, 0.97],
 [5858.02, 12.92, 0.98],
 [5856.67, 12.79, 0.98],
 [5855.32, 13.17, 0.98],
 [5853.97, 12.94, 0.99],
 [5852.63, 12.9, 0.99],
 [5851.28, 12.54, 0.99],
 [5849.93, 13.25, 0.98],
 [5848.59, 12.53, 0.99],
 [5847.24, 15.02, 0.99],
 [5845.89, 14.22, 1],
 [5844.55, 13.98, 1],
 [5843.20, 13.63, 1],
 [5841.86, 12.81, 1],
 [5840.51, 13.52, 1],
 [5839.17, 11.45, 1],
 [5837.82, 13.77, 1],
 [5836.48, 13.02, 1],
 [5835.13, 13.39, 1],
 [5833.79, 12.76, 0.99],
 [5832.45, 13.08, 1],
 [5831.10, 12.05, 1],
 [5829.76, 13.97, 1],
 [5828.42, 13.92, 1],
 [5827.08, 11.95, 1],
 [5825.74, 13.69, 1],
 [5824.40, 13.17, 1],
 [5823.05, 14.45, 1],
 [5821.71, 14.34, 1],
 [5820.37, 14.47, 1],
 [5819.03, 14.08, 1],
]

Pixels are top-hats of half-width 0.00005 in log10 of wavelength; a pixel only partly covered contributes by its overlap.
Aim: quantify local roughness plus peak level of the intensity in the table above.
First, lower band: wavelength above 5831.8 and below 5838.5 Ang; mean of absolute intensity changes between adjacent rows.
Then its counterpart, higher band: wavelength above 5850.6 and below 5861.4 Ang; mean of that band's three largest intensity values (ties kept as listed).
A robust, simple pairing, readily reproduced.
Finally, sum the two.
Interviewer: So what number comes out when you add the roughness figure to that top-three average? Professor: 13.5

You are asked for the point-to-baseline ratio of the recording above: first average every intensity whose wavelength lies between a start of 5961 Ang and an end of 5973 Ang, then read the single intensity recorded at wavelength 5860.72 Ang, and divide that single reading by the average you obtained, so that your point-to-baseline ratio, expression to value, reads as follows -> 0.89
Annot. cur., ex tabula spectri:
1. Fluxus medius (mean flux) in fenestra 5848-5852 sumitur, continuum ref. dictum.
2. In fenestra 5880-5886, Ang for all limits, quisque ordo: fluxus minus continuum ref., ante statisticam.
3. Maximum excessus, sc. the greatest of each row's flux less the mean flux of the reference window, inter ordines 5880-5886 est -0.6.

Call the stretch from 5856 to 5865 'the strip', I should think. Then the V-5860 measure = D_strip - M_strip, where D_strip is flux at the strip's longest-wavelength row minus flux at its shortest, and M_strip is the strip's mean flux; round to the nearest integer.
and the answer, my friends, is -11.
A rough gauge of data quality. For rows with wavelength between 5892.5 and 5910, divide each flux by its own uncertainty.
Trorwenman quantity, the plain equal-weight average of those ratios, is 12.8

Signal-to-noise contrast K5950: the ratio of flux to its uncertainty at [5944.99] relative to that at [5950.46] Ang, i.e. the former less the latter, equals -1.2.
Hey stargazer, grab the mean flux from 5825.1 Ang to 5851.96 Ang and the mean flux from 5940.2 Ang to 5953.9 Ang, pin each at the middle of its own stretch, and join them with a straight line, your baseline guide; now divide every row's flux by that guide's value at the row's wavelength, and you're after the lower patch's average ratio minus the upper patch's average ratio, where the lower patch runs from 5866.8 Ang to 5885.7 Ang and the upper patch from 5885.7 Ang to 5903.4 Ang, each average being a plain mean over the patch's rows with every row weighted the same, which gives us 0.13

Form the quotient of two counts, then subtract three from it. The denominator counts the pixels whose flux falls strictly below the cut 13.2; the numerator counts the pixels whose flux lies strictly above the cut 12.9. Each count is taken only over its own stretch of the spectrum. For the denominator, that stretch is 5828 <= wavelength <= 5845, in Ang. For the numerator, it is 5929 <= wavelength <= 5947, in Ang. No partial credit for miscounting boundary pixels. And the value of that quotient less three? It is -1.83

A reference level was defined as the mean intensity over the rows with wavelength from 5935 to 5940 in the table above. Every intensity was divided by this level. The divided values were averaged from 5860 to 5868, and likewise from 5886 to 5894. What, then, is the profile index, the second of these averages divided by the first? 0.81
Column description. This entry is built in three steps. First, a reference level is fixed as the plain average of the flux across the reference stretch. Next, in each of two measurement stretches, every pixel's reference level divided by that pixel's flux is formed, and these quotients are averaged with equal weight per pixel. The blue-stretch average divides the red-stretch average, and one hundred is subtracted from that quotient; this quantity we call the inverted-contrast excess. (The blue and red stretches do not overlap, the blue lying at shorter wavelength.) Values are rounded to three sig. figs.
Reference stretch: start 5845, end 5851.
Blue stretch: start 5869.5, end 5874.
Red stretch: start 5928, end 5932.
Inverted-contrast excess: -99.0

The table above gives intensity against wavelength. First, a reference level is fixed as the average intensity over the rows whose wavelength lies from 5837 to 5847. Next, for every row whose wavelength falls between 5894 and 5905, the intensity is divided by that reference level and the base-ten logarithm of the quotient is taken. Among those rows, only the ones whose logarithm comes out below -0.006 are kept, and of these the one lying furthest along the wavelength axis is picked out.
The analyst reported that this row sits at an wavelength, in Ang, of 5904.06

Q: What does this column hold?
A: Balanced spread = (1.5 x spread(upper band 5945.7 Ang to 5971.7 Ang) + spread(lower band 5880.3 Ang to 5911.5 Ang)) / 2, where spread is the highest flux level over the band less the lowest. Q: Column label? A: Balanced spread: 5.8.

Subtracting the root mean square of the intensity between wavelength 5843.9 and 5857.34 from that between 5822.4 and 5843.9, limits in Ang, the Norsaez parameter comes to -0.2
